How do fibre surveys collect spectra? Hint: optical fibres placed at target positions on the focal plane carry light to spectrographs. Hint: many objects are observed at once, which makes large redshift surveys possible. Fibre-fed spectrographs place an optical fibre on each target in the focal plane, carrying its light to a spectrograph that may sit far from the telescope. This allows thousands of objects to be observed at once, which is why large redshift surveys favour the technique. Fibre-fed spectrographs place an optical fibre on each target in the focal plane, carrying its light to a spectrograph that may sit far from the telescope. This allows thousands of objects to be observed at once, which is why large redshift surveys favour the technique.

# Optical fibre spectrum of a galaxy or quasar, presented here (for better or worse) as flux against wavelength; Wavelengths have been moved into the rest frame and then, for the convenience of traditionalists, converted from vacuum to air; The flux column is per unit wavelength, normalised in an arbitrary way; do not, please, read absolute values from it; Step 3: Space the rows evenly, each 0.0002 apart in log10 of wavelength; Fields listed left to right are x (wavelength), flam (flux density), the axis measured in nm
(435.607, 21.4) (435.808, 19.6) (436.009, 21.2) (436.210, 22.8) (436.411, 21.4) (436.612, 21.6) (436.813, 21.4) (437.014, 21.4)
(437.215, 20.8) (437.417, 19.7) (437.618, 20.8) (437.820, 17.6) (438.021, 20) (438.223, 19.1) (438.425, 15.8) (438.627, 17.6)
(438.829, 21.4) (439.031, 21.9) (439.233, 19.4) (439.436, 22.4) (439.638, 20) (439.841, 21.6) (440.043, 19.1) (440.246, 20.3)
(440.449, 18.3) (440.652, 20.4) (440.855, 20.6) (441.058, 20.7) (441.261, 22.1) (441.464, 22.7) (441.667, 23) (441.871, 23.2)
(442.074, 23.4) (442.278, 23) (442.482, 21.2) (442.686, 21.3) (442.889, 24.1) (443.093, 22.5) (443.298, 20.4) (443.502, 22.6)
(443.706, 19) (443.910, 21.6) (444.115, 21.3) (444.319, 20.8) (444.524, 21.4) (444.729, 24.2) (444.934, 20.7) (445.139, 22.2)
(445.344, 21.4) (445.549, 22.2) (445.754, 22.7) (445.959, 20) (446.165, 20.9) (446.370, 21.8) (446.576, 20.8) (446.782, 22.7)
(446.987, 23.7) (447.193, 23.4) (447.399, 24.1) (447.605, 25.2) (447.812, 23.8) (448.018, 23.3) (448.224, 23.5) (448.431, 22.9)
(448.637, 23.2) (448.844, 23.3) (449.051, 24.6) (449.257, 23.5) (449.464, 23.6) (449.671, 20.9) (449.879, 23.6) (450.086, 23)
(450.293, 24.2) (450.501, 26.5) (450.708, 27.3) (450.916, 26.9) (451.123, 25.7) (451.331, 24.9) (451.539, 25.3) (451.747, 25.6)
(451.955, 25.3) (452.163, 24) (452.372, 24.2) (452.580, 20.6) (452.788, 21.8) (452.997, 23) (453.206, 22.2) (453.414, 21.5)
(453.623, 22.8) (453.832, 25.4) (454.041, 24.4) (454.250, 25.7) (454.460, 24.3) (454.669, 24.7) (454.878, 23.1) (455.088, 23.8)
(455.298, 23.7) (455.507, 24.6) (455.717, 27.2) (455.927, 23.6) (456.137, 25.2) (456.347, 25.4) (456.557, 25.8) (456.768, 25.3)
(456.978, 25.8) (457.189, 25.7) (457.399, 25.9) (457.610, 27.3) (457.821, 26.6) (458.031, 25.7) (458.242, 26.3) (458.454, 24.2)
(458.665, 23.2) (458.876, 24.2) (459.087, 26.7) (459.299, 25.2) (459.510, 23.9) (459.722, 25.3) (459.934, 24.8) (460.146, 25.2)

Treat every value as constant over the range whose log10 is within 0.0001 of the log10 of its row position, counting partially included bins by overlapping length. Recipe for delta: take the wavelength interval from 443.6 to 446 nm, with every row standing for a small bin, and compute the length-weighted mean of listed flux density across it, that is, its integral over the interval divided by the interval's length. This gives 22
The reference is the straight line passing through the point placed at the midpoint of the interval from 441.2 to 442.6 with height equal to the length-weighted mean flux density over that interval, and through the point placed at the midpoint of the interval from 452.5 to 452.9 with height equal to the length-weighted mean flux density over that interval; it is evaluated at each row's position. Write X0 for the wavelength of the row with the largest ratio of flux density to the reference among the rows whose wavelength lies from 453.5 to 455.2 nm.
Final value 454.250 nm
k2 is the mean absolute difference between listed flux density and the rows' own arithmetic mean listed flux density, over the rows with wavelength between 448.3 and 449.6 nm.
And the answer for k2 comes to 0.4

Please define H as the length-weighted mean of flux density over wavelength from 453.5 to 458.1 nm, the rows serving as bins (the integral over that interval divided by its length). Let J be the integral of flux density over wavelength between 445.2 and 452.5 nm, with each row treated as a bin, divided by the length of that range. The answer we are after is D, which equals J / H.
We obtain 0.94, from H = 25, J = 24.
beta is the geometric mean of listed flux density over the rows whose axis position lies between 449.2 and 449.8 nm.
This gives 23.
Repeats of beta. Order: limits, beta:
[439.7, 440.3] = 20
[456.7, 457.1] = 26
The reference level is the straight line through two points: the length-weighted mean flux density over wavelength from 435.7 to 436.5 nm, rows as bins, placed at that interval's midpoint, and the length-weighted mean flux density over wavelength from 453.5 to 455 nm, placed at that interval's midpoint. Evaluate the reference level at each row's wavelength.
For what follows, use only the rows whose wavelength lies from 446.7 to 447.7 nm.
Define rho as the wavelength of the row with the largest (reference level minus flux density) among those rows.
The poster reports 446.782 nm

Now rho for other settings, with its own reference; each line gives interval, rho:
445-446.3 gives 445.959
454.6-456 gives 454.878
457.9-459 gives 458.665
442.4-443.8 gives 443.706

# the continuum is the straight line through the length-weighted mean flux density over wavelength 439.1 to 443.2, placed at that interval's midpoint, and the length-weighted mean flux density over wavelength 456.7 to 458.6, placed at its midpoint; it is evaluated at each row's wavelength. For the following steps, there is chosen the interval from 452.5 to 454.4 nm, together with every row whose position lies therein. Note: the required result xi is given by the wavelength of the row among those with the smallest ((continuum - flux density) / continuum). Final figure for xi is 454.250 nm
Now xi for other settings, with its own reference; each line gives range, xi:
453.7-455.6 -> 454.250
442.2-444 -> 442.889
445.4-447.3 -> 446.987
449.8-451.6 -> 450.708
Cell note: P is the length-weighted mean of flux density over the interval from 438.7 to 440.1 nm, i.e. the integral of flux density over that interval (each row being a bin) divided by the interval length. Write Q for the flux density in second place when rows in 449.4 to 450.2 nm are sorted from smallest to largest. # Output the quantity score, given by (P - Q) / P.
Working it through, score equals -0.10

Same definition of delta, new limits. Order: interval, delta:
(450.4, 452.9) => 25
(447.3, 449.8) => 23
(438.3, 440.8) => 20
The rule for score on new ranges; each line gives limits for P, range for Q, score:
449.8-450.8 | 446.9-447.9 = 0.05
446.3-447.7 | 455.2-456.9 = -0.03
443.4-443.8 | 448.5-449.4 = -0.12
